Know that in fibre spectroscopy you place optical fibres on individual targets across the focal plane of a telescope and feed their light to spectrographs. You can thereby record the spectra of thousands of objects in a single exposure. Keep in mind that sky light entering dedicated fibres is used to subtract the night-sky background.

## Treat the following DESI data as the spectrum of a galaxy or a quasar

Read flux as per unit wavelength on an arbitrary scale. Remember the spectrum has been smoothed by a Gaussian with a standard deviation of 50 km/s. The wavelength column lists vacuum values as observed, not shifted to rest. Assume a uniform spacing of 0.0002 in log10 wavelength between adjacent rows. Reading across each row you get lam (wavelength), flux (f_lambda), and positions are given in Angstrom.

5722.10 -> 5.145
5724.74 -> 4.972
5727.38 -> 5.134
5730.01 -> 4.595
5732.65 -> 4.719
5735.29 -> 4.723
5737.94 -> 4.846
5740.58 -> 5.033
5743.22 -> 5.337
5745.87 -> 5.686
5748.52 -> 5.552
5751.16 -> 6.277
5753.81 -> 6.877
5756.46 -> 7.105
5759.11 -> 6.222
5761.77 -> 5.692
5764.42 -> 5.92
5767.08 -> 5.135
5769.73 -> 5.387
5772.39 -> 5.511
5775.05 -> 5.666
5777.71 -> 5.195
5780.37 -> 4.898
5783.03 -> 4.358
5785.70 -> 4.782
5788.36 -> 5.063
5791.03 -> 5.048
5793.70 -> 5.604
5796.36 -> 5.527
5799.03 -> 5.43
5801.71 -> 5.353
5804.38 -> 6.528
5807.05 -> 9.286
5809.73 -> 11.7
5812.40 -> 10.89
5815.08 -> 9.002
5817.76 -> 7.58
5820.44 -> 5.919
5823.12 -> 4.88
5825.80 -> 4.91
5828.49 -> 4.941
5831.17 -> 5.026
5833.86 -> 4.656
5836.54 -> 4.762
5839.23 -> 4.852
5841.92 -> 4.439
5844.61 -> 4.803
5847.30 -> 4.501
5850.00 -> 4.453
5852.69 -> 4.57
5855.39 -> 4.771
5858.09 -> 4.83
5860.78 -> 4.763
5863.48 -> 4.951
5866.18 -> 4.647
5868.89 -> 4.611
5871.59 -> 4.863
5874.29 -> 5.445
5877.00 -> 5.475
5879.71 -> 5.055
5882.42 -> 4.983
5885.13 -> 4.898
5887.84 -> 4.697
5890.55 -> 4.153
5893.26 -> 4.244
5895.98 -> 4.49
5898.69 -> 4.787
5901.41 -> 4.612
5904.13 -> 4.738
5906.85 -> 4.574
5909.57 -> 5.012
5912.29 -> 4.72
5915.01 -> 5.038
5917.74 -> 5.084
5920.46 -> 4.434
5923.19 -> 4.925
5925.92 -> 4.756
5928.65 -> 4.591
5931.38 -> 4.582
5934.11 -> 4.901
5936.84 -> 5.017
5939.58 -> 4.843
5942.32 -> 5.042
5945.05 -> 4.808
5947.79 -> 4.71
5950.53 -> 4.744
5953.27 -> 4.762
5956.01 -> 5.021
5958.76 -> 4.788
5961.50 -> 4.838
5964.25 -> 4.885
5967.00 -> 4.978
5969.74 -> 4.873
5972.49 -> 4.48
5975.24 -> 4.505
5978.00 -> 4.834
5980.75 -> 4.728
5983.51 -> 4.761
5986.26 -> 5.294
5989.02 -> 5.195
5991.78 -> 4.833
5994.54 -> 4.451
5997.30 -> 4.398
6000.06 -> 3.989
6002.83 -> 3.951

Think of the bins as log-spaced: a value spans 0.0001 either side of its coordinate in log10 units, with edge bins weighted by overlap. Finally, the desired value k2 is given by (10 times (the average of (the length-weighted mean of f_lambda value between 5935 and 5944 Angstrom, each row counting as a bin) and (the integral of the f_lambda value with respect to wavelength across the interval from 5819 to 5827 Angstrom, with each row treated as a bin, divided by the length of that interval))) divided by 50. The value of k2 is 1.023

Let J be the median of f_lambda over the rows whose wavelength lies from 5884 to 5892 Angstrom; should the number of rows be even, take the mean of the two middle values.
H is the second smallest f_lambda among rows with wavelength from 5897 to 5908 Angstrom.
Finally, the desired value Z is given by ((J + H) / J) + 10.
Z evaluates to 11.98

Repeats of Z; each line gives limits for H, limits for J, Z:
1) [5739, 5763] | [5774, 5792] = 12.06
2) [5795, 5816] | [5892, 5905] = 12.18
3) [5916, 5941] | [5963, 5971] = 11.94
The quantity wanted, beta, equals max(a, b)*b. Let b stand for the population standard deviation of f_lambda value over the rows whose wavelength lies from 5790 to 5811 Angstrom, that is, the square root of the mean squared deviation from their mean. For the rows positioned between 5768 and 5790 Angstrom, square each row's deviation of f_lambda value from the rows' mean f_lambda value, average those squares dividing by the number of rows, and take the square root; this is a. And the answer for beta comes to 5.0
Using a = 0.4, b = 2.25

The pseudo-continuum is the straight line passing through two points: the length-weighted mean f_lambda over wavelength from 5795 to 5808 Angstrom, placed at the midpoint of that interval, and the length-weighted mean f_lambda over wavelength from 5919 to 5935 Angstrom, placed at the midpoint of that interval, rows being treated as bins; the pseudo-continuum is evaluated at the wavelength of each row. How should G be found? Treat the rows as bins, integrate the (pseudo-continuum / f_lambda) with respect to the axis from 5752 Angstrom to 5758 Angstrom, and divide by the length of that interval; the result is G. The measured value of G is 1.01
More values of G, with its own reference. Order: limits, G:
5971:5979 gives 0.88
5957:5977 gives 0.88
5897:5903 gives 1.08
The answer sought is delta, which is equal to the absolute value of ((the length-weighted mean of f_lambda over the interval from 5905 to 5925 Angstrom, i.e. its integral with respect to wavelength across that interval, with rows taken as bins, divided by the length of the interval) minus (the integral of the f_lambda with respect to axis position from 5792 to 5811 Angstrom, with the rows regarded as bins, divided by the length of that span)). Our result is 2.2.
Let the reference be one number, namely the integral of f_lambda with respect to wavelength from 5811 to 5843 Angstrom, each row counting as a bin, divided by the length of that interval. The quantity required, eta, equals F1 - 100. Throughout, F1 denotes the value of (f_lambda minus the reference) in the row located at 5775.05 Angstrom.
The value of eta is -100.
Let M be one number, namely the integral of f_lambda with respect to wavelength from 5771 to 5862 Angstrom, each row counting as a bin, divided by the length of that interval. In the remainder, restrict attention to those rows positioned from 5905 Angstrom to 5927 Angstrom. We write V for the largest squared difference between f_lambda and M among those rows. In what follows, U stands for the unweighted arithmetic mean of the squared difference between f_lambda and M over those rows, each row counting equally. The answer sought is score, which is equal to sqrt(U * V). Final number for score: 1.19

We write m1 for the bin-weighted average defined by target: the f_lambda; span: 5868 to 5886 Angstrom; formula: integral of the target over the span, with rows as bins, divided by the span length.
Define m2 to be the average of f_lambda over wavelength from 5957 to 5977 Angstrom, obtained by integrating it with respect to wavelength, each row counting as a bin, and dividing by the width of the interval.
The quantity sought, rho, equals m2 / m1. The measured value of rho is 0.94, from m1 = 5.1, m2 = 4.77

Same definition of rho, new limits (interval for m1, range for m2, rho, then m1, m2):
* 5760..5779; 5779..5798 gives 0.92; 5.5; 5.05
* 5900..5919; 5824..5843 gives 1.00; 4.8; 4.81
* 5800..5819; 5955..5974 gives 0.56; 8.6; 4.83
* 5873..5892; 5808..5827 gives 1.59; 5.0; 7.89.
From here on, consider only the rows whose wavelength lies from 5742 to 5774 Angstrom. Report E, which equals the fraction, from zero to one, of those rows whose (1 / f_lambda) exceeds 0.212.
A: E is 0.0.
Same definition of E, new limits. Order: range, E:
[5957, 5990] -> 0.2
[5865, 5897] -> 0.5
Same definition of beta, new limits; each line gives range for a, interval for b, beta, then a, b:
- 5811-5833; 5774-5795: 0.9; 2.1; 0.40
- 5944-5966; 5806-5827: 6.1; 0.1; 2.46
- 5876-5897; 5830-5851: 0.1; 0.4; 0.20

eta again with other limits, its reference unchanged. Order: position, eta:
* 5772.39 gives -101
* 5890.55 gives -102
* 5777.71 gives -101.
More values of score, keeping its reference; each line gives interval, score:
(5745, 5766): 0.97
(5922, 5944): 1.03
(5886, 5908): 1.88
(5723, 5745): 0.94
